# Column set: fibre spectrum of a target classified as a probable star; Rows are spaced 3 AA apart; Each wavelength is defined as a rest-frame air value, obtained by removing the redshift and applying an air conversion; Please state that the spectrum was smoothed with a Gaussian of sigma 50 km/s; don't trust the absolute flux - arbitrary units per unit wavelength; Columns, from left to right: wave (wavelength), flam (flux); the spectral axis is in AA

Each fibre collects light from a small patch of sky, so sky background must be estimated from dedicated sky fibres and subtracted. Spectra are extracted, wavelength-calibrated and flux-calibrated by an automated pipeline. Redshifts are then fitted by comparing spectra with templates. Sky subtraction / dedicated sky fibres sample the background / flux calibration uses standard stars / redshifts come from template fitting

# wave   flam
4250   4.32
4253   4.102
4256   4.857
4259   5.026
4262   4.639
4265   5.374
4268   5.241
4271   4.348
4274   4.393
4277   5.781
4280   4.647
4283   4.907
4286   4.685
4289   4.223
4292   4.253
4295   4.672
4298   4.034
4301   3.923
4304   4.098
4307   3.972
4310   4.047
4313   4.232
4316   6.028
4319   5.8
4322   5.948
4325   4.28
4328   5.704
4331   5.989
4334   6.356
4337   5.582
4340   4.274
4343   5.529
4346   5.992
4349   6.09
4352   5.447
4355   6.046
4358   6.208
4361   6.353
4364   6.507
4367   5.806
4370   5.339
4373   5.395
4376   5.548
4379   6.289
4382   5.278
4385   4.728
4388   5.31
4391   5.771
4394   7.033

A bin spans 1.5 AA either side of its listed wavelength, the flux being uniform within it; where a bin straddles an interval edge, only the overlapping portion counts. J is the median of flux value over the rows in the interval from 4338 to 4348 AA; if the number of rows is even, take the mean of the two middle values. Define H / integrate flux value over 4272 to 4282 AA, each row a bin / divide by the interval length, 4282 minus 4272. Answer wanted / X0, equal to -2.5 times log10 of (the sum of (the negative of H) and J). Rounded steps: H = 4.9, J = 5.5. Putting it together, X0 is 0.5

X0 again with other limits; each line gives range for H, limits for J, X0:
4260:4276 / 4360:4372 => -0.2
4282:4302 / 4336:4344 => -0.1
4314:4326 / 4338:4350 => 1.5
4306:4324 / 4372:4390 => 1.2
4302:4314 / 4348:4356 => -0.7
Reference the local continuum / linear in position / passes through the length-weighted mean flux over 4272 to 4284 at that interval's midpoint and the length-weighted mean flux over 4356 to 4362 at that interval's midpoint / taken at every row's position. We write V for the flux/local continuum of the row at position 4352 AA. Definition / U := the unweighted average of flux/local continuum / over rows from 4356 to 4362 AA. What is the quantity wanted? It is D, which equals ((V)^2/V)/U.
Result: 0.88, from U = 1.00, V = 0.89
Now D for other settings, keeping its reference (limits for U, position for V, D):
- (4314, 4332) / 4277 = 1.19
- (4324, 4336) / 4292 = 0.86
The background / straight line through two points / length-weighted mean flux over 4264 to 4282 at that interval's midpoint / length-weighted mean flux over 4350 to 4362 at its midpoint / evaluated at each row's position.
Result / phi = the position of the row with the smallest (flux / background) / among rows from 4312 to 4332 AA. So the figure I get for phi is 4325 AA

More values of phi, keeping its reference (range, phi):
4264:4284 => 4271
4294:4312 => 4307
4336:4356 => 4340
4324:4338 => 4325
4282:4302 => 4301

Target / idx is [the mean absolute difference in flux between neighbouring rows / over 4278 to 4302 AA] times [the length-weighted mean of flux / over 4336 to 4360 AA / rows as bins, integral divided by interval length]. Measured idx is 1.7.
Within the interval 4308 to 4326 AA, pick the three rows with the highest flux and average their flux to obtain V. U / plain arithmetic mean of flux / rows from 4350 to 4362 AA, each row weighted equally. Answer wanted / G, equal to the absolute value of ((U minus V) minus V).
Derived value 5.8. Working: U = 6.0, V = 5.93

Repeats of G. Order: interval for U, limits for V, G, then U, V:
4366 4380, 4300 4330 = 6.2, 5.7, 5.93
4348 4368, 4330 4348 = 6.2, 6.1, 6.11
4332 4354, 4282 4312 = 3.9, 5.6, 4.75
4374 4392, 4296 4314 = 2.8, 5.5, 4.13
